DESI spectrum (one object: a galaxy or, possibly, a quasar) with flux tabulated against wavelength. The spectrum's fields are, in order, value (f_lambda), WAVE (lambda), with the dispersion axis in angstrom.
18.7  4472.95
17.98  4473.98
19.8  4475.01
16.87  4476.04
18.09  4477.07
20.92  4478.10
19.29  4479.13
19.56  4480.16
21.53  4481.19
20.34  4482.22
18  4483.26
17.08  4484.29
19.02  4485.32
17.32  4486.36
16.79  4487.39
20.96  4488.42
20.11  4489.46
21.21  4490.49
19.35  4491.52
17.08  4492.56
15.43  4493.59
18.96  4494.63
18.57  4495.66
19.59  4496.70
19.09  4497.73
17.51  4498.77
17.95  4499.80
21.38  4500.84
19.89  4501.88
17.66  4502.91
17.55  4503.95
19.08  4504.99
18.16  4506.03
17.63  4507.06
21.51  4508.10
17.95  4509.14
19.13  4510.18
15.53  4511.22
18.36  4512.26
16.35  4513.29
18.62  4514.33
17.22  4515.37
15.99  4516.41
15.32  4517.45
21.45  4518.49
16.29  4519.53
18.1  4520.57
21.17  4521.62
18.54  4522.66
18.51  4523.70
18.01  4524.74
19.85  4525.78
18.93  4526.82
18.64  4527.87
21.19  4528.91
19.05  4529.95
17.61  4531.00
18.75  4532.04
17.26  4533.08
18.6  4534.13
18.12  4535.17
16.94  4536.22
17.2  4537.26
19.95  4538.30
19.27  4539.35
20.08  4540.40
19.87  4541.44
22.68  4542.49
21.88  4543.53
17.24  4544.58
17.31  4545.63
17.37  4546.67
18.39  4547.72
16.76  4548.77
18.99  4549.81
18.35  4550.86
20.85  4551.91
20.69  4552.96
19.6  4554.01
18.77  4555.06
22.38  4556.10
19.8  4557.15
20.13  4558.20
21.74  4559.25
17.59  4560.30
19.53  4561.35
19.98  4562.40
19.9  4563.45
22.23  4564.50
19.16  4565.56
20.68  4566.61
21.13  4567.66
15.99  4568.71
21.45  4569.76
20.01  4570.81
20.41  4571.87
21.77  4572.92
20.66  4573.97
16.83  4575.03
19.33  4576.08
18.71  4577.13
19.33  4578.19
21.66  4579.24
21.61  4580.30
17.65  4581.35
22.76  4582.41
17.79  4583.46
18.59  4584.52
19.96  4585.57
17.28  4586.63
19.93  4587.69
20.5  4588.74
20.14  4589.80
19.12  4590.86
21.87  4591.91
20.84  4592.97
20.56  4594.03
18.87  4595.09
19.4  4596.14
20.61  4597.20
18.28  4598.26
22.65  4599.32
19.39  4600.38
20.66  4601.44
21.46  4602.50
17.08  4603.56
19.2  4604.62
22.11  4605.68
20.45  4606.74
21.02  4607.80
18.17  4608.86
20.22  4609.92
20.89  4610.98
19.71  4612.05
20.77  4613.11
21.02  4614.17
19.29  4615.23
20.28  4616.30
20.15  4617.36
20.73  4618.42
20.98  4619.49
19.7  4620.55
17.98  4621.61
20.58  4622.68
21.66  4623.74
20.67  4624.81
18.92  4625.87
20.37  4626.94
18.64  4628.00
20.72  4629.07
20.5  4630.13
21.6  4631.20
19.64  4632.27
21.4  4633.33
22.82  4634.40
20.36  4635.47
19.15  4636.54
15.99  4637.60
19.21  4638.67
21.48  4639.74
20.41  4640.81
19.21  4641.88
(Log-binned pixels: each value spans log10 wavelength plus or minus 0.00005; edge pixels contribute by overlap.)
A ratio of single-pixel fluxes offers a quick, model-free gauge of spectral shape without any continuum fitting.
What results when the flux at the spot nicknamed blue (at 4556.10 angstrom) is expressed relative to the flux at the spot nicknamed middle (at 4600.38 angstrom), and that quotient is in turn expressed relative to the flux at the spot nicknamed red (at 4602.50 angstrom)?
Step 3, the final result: 0.0538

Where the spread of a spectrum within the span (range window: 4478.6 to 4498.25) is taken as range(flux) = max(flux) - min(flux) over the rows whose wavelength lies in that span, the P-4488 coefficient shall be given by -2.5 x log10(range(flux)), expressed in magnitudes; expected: -1.96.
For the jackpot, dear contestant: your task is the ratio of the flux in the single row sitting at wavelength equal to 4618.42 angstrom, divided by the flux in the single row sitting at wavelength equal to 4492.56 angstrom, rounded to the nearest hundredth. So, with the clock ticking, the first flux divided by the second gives 1.21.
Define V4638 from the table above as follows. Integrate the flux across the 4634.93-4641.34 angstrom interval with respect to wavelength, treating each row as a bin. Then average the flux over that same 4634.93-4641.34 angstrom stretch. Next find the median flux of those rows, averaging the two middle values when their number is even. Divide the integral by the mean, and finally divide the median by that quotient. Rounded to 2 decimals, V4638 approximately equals 3.09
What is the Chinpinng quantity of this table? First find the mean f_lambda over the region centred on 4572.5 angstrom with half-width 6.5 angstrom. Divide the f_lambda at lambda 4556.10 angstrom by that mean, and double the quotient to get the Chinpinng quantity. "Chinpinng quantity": 2.27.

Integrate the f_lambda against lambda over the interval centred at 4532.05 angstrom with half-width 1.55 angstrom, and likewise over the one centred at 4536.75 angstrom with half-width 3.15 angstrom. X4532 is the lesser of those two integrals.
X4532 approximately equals 56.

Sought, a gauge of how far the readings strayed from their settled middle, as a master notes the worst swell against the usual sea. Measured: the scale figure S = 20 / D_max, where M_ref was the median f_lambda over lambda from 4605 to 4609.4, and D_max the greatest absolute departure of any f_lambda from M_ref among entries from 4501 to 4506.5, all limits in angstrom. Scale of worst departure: 6.3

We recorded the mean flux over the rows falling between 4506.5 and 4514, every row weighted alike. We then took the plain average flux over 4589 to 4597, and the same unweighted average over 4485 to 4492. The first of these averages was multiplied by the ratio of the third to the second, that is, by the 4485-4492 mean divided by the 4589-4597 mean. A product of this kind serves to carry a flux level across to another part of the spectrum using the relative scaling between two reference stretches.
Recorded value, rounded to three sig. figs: 17.3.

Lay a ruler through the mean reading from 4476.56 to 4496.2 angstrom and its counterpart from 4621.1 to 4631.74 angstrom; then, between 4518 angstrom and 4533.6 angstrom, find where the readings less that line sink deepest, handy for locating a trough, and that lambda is 4519.53 angstrom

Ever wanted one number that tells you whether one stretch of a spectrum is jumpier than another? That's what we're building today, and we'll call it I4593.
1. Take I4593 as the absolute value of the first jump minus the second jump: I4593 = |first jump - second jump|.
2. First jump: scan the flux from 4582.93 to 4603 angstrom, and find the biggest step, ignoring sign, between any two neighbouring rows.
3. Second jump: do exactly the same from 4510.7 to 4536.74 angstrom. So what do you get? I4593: 1.76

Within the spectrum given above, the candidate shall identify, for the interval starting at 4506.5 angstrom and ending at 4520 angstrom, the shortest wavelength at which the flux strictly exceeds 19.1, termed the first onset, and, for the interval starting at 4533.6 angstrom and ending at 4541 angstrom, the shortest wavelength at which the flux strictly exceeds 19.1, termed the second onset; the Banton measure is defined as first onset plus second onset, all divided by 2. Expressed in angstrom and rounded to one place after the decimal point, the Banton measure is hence 4523.2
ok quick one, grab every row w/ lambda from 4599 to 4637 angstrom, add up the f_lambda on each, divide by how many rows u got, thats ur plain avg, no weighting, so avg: 20.3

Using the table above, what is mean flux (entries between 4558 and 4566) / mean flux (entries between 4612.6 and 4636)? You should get 0.98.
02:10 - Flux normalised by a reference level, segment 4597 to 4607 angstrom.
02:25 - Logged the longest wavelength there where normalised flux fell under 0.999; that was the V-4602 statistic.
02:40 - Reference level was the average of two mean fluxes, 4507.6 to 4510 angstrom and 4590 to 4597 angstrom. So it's 4604.62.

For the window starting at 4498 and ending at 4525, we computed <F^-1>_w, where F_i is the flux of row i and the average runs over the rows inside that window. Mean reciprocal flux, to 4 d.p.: 0.0552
